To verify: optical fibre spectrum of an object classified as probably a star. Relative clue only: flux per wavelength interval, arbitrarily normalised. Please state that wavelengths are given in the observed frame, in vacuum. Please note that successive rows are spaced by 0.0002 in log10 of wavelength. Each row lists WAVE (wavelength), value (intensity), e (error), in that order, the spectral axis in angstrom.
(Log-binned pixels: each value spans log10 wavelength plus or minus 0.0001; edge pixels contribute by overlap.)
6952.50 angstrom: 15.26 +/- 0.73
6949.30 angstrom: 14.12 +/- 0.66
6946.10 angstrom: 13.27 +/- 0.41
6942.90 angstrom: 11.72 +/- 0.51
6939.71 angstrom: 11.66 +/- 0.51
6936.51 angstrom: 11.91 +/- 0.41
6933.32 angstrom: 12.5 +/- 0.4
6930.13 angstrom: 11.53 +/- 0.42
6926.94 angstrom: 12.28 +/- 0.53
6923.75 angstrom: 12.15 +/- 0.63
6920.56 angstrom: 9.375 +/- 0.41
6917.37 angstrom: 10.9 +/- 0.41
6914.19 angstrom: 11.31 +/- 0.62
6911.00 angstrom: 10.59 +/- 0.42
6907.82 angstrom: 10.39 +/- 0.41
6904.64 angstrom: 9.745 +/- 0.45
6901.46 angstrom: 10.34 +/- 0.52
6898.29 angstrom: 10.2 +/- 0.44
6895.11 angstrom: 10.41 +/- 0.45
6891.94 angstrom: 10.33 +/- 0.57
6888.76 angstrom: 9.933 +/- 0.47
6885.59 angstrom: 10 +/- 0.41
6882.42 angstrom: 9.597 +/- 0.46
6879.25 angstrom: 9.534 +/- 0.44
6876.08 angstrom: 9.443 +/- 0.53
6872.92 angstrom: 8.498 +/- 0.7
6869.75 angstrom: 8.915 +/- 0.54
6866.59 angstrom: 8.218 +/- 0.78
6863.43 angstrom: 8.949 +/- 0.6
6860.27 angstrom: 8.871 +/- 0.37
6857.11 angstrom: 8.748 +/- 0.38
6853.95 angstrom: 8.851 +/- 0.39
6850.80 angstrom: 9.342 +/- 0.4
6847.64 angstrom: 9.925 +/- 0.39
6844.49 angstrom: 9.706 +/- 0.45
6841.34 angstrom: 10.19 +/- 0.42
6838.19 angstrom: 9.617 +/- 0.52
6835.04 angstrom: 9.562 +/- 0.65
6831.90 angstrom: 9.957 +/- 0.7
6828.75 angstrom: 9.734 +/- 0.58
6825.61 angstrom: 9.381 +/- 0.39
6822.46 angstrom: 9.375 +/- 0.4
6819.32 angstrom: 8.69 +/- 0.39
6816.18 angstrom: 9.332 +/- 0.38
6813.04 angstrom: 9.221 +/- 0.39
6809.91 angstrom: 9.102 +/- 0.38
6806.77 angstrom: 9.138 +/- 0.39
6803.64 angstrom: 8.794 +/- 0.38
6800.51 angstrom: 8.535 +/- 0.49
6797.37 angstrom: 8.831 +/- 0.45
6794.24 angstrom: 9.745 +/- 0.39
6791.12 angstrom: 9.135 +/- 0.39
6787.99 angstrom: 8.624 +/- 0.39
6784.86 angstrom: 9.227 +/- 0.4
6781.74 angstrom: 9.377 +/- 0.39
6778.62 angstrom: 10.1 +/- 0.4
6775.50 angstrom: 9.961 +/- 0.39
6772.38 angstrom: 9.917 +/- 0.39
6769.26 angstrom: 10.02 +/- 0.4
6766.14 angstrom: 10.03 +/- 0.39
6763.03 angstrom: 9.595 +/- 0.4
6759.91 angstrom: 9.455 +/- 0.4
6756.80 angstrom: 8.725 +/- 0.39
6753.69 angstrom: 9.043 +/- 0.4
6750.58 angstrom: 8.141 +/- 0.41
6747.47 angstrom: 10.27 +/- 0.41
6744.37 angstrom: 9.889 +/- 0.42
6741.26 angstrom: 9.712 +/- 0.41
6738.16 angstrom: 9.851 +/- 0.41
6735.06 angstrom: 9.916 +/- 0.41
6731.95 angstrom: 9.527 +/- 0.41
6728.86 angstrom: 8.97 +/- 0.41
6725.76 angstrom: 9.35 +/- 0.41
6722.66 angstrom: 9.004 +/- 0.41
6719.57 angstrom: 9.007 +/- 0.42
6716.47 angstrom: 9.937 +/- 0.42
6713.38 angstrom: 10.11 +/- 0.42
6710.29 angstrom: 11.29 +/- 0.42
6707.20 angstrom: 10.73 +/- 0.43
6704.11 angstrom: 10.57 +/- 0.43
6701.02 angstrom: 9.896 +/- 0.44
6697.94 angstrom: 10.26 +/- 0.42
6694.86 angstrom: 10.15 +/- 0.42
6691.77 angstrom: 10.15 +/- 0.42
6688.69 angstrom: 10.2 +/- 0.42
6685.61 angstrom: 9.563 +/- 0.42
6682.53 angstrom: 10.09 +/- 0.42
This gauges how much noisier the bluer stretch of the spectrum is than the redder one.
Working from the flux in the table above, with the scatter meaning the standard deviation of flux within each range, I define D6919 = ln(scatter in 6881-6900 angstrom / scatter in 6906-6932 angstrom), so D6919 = -1.2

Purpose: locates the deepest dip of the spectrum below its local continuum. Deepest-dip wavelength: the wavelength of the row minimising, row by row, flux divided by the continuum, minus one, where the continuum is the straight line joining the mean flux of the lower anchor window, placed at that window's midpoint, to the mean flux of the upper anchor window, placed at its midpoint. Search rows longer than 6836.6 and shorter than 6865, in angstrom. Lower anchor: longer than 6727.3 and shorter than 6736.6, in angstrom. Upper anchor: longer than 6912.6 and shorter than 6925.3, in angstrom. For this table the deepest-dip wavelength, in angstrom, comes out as 6857.11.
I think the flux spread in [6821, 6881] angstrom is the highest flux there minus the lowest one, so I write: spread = 2.0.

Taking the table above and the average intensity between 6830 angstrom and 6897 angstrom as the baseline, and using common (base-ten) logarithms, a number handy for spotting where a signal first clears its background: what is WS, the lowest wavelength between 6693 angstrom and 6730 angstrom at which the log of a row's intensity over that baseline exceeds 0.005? 6694.86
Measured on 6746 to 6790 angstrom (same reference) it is 6747.47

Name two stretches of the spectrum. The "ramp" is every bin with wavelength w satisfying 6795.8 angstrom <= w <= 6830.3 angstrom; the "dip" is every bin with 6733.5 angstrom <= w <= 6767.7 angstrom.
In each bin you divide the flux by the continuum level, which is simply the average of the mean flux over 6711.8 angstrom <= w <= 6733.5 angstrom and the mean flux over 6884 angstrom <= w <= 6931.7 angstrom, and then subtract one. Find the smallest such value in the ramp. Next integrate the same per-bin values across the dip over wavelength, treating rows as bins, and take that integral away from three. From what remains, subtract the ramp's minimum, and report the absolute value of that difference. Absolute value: 4.90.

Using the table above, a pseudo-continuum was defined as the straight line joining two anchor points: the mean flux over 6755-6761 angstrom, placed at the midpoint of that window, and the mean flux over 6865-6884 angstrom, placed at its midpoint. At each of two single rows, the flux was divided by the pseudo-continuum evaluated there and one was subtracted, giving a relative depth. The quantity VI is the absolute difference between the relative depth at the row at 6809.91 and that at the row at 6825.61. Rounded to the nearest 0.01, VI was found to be 0.03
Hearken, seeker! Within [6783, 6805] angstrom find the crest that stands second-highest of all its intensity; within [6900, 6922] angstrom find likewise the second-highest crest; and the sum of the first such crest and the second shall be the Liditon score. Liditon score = 20.1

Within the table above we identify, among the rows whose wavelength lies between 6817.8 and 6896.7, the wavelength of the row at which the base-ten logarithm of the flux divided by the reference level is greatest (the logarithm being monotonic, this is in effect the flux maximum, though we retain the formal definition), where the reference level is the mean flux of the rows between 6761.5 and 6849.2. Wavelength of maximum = 6895.11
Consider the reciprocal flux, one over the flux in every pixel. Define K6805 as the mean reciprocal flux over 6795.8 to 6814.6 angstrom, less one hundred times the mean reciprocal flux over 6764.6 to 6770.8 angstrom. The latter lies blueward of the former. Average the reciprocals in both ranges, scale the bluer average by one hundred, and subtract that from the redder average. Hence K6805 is -9.9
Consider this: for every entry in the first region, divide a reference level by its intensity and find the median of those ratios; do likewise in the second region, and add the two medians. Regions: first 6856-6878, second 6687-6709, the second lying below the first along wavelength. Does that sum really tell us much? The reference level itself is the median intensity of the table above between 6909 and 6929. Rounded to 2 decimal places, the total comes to 2.34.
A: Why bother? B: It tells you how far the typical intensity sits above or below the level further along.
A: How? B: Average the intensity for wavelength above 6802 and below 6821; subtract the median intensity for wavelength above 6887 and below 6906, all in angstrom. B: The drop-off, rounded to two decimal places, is -1.22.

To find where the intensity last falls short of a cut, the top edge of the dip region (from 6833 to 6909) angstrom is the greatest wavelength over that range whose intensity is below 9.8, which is 6904.64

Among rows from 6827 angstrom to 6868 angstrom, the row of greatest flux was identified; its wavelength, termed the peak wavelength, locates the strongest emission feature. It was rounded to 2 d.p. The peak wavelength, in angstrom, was 6841.34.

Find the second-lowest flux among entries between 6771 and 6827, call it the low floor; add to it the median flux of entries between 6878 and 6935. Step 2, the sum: 19.0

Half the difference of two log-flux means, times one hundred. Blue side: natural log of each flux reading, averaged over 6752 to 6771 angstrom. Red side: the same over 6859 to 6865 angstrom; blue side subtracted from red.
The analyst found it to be -3.0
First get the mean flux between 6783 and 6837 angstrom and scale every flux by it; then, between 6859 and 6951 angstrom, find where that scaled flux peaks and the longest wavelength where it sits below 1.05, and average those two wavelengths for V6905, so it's 6934.9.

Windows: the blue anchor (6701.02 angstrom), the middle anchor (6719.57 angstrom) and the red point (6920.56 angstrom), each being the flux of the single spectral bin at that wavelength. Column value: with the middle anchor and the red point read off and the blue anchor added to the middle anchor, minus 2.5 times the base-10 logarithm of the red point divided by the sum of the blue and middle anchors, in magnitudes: 0.76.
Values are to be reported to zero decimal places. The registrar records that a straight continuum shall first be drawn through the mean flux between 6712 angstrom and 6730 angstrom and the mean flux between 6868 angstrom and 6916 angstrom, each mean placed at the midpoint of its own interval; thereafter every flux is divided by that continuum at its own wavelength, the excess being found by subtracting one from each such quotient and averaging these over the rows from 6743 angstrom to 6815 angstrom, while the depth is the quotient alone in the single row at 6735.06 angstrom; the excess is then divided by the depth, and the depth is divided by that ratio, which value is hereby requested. -44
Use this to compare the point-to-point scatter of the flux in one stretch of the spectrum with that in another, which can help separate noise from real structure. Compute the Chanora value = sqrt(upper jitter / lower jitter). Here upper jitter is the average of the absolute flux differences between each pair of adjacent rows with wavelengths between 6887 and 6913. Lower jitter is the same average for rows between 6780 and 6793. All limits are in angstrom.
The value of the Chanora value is 0.88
